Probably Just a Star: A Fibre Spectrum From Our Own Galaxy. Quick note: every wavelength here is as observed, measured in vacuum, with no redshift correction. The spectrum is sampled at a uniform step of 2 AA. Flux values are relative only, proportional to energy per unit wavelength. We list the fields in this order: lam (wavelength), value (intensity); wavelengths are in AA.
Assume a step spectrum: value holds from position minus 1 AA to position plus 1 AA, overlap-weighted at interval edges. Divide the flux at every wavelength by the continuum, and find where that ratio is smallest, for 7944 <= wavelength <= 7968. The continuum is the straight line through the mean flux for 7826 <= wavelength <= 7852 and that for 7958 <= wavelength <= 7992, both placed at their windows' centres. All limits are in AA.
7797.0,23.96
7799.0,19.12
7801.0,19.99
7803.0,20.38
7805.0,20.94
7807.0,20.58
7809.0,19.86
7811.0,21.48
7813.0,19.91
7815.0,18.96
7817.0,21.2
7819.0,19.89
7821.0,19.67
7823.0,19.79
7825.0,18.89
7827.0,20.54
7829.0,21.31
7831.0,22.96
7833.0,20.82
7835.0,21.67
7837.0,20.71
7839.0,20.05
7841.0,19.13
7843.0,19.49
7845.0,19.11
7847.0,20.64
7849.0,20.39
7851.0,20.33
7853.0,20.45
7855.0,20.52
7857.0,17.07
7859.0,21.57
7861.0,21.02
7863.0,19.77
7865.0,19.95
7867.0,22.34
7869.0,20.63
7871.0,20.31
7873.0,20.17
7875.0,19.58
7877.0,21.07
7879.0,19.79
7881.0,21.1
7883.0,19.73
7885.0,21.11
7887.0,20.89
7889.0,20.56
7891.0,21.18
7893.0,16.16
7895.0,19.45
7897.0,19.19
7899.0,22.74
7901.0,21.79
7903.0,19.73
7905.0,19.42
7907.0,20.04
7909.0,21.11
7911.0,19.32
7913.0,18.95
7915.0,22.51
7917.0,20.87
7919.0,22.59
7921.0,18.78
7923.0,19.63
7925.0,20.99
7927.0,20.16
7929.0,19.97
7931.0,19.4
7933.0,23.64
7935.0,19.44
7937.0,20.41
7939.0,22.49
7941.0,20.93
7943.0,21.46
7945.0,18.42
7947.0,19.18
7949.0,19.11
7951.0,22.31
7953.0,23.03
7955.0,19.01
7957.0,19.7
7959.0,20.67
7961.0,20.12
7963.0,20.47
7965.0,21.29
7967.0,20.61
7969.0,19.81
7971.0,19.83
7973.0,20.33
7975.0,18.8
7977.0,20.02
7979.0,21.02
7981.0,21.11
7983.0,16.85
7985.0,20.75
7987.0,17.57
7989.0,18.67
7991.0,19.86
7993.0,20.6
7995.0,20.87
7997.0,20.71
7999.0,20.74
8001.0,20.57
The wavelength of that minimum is 7945.0 AA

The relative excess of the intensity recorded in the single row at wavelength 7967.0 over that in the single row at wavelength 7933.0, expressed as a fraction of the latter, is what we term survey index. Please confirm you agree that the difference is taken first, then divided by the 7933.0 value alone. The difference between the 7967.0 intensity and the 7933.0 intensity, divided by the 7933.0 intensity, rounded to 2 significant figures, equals -0.13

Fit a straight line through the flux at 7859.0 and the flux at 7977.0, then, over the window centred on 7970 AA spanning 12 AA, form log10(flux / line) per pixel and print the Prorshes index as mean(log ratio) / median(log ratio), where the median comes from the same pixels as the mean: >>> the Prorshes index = 2.1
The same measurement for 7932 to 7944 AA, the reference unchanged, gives 1.1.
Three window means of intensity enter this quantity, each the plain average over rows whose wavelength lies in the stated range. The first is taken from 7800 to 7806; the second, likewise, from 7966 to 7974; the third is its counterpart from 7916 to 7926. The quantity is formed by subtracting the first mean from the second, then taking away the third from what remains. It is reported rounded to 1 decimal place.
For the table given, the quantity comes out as -20.9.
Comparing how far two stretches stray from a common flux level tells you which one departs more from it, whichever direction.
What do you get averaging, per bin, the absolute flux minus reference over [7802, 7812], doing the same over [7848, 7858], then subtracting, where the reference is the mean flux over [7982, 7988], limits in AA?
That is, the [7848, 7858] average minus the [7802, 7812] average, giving -0.4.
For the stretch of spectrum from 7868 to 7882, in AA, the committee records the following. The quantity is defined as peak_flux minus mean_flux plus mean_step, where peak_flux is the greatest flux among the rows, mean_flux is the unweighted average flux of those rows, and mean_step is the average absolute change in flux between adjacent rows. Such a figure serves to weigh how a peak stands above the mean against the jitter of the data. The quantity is 1.6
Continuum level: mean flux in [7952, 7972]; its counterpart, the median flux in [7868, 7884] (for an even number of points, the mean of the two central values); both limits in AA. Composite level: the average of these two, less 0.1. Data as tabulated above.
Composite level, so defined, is 20.2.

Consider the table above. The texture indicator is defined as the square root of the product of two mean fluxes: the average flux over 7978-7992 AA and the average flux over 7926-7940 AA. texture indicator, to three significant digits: 20.1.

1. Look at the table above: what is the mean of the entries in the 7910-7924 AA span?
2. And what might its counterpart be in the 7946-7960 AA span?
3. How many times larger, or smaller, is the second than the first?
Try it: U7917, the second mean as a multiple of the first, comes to 1.003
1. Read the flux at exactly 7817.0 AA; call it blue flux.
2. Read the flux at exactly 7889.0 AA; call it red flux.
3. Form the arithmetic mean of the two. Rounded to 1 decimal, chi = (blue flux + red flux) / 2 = 20.9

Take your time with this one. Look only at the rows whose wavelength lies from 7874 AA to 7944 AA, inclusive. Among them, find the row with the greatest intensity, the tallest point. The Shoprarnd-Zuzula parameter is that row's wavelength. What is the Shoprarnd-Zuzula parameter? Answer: 7933.0 AA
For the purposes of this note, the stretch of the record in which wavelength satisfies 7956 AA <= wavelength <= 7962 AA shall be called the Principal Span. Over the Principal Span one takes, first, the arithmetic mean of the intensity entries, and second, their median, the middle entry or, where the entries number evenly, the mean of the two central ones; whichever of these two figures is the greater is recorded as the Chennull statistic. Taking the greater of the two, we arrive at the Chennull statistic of 20.2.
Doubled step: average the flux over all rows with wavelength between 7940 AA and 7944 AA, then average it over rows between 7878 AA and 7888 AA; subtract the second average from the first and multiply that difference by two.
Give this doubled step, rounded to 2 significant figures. 1.3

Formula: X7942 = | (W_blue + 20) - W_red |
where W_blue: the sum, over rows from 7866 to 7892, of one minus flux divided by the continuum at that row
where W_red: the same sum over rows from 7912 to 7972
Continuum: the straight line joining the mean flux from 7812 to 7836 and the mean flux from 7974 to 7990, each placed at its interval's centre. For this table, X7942 21.0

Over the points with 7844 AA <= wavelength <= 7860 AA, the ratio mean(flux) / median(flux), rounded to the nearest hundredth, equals 0.98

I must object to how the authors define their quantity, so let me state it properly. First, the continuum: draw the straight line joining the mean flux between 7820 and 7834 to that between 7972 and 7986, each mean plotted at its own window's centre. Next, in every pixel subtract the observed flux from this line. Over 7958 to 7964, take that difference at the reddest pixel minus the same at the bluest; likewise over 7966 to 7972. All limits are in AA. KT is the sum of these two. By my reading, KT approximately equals 1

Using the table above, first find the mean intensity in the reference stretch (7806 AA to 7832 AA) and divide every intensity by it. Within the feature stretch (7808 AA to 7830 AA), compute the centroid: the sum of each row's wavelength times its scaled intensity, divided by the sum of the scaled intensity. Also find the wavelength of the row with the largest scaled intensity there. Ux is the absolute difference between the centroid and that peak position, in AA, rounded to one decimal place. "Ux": 8.0 AA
